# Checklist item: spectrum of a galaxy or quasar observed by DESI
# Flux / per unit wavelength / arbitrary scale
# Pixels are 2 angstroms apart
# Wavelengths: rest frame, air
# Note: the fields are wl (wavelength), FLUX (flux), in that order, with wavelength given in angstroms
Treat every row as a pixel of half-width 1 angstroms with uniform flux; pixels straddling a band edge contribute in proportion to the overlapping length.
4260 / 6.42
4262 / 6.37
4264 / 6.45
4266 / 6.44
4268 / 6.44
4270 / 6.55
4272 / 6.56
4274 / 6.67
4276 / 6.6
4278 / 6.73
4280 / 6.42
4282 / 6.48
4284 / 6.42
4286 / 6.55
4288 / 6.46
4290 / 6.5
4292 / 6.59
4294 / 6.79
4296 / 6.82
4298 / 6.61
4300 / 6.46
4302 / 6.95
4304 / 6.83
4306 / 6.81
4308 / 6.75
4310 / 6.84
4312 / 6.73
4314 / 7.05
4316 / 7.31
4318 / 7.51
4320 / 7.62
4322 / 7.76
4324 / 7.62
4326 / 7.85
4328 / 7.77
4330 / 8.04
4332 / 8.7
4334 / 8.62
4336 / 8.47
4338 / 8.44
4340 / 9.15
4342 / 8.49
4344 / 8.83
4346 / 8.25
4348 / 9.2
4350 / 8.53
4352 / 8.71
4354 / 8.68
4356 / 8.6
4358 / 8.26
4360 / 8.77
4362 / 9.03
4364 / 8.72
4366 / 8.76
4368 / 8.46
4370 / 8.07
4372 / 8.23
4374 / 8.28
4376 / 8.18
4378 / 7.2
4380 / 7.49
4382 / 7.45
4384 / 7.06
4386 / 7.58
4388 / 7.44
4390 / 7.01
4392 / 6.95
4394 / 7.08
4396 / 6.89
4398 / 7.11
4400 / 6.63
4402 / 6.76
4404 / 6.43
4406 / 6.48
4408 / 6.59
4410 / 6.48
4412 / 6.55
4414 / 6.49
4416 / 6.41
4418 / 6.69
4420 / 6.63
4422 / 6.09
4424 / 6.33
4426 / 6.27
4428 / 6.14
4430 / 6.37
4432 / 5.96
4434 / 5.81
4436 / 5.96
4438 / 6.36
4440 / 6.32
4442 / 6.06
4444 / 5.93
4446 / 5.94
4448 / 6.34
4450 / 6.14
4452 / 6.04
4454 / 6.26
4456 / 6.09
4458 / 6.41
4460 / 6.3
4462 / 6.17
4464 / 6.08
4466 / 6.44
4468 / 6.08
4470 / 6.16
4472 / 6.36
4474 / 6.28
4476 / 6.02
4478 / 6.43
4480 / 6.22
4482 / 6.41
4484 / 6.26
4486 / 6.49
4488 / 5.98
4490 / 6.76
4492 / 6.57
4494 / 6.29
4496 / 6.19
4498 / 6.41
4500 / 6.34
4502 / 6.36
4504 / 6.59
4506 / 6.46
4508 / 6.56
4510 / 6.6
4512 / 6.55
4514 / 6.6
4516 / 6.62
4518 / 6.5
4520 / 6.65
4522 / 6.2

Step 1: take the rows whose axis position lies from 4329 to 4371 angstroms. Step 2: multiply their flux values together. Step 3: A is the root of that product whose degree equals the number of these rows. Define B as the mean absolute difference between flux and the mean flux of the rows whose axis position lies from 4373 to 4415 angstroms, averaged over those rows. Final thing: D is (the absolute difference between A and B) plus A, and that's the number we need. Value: 16.8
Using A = 8.6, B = 0.41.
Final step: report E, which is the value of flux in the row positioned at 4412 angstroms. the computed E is 6.55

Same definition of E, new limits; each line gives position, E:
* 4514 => 6.6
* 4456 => 6.09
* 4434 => 5.81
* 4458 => 6.41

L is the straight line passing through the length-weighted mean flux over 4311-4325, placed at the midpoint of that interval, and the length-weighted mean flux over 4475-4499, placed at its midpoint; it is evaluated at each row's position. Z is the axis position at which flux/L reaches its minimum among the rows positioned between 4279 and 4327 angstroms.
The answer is 4280 angstroms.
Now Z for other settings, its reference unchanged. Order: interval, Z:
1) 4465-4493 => 4476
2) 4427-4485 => 4434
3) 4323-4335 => 4324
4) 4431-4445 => 4434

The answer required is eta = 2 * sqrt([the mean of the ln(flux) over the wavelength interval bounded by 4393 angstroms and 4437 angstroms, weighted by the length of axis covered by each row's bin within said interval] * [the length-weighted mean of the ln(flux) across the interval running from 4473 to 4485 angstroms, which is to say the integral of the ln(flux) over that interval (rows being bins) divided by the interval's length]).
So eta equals 3.70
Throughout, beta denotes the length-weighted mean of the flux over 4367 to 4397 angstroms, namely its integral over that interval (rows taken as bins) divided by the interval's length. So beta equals 7.6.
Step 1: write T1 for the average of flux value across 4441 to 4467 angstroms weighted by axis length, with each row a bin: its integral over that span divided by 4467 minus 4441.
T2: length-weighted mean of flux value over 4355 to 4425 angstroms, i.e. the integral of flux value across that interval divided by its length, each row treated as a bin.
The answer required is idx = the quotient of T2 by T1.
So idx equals 1.19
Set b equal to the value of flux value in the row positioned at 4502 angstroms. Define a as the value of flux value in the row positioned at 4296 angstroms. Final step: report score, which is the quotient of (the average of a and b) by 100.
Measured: 0.0659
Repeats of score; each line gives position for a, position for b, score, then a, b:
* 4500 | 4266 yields 0.0639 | 6.34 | 6.44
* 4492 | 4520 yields 0.0661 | 6.57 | 6.65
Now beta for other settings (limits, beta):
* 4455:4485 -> 6.2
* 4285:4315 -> 6.7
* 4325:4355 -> 8.5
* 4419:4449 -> 6.2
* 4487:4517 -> 6.5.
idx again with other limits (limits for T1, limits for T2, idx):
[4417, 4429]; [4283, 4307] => 1.05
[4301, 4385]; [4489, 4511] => 0.81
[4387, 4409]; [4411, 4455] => 0.91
